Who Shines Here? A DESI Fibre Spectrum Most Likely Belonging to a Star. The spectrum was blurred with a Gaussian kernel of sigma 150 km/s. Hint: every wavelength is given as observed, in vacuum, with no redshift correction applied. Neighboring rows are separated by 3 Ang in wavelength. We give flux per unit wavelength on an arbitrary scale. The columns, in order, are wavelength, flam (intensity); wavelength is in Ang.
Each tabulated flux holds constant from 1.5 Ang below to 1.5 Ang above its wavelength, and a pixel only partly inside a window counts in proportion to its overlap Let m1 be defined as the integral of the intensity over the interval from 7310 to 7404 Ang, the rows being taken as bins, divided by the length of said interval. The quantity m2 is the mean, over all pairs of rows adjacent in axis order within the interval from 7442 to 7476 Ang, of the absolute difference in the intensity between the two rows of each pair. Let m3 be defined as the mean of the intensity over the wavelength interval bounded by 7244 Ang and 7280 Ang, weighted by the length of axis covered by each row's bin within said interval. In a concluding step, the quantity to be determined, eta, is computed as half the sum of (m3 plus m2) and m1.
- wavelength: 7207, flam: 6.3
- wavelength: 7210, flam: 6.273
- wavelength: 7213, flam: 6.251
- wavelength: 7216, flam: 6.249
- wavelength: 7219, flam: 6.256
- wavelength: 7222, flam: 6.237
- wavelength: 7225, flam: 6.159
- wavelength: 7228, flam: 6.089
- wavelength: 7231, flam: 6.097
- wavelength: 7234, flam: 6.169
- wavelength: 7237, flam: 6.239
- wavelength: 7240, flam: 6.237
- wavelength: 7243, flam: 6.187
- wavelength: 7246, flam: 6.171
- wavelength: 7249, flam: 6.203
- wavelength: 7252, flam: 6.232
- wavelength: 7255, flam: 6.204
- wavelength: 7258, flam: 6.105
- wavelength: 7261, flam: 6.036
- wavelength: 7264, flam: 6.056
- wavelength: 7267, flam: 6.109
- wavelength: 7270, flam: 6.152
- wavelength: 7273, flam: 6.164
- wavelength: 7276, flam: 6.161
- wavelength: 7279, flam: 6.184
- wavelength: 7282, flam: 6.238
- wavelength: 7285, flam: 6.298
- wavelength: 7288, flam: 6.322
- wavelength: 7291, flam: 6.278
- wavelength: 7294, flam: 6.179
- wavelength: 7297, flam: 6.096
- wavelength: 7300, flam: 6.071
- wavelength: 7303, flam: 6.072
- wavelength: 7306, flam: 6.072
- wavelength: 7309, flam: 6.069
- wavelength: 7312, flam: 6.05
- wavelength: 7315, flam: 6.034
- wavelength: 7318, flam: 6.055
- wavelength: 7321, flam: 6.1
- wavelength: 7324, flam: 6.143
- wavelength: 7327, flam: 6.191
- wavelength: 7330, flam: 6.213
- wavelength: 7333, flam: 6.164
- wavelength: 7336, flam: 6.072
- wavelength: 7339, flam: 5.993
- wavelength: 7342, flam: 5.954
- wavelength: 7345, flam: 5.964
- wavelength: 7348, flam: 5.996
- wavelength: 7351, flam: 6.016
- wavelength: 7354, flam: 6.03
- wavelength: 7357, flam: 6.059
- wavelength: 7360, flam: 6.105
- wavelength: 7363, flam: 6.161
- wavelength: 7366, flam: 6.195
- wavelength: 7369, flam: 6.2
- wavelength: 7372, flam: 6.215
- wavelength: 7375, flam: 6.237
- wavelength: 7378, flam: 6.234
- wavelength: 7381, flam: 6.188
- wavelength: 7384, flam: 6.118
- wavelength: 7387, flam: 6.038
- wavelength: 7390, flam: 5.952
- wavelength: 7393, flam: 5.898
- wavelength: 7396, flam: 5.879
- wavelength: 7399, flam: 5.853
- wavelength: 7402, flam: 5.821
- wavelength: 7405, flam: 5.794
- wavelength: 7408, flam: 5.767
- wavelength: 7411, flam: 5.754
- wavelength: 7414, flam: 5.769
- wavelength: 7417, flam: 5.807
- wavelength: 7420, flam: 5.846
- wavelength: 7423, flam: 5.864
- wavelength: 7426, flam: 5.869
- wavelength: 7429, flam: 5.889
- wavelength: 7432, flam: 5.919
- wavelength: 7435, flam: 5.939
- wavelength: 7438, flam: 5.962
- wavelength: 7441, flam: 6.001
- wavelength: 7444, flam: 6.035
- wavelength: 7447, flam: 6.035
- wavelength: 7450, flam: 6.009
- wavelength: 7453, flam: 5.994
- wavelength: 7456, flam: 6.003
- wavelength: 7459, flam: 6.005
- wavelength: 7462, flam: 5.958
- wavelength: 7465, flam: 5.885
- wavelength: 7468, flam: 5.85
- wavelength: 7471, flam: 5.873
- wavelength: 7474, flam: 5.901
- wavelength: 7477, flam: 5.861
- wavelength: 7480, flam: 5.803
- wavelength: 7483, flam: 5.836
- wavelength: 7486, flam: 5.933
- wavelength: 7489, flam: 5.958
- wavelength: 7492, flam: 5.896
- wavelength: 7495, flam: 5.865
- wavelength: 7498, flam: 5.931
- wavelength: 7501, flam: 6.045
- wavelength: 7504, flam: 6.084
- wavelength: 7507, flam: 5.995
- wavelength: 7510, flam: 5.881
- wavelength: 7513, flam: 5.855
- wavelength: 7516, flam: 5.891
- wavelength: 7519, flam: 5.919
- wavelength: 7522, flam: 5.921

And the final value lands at 6.121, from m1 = 6.07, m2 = 0.026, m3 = 6.15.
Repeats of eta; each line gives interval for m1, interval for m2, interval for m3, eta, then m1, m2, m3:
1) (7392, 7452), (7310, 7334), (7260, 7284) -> 6.032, 5.89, 0.035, 6.14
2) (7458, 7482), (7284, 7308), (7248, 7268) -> 6.031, 5.89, 0.039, 6.13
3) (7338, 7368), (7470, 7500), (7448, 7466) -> 6.040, 6.05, 0.049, 5.98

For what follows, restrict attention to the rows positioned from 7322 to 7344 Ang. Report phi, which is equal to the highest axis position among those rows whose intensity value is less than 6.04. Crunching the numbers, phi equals 7342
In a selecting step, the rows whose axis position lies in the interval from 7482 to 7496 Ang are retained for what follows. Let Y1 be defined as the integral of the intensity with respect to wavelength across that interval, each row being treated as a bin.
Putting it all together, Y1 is 83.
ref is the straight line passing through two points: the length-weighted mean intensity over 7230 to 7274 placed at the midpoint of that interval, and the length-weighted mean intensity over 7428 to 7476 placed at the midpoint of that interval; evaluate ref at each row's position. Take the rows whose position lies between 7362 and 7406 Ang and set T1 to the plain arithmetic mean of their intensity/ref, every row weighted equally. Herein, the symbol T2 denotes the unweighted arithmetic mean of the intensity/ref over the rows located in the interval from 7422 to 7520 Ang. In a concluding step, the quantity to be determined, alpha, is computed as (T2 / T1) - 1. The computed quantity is -0.005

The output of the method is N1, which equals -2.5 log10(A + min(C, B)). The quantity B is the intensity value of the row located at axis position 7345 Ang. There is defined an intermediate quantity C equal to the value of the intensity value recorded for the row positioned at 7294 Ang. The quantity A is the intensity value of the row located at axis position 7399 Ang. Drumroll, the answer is -2.68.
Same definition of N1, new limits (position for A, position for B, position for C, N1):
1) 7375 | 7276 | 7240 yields -2.73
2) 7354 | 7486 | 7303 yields -2.69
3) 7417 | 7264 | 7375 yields -2.69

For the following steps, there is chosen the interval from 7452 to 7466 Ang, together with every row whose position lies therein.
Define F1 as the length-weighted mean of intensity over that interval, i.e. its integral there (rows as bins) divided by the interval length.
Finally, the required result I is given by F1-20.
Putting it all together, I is -14.0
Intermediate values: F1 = 5.97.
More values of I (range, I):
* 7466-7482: -14.1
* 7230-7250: -13.8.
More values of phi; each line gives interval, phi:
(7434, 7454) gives 7453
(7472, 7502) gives 7498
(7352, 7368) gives 7354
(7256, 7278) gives 7261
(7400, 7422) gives 7420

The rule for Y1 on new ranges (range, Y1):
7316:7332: 98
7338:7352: 84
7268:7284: 99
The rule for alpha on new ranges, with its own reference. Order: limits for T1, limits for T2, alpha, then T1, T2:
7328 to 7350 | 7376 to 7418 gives -0.012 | 1.00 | 0.99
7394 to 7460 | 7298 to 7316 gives 0.007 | 0.99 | 0.99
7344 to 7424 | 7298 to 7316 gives -0.001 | 0.99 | 0.99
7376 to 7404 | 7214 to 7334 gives 0.007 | 1.00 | 1.00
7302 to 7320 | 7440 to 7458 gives 0.016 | 0.99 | 1.01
